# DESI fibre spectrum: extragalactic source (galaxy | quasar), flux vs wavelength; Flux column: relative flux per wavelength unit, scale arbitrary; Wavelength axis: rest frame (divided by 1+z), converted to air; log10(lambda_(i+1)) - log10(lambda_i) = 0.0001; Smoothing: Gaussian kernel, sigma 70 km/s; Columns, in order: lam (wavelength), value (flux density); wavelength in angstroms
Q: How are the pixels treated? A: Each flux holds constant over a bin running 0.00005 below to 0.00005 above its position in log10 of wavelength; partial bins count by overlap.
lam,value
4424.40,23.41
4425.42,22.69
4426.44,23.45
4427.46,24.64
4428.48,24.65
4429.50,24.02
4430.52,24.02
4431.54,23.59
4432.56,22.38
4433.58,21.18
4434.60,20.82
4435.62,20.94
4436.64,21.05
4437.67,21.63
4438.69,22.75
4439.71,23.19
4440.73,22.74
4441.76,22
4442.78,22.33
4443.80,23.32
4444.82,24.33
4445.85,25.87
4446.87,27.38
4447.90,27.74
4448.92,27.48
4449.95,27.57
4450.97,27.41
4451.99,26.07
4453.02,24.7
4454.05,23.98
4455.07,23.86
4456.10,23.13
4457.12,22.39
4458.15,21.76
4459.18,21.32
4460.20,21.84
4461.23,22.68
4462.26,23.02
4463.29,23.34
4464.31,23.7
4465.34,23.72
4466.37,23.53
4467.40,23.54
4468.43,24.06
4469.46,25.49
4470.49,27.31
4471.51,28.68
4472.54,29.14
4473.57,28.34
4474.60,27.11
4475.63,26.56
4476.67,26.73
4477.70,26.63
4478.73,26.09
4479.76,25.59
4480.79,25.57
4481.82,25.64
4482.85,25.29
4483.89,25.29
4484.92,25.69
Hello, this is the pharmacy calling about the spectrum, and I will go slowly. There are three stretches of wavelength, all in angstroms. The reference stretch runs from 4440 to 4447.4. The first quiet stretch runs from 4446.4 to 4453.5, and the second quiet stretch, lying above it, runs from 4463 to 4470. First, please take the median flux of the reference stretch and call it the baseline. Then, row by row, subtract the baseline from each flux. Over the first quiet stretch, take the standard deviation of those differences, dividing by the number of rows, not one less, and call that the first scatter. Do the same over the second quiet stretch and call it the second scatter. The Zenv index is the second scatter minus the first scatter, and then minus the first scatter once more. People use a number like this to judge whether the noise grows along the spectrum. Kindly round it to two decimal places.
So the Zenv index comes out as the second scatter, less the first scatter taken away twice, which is -1.39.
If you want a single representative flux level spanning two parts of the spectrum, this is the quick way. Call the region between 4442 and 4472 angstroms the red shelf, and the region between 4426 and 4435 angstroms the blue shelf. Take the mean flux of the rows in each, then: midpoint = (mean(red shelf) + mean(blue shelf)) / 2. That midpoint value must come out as 23.9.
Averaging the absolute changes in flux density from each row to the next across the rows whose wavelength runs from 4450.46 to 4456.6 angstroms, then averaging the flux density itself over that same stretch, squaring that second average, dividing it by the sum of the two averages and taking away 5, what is 19.0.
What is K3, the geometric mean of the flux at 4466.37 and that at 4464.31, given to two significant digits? 24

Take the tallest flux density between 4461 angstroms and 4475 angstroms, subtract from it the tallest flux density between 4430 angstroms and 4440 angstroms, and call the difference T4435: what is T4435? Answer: 5.1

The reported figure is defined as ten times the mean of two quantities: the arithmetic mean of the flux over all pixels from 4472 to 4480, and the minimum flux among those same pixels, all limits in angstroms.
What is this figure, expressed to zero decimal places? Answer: 263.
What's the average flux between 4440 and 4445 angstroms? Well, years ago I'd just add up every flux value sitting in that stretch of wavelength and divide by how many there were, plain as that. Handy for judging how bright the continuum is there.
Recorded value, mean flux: 22.9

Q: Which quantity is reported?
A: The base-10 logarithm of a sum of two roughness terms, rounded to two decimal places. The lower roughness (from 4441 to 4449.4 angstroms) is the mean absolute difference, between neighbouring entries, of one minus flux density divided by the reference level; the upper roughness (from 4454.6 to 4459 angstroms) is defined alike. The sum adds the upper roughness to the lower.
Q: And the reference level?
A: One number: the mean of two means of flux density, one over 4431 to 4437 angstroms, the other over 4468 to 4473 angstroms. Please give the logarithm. -1.19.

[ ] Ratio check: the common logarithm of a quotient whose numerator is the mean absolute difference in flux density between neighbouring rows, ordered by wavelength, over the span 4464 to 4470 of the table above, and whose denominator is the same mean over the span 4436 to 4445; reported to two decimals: -0.21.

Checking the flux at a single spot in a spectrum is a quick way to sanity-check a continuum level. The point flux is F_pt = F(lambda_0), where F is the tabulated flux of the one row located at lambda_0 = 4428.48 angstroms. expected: 24.65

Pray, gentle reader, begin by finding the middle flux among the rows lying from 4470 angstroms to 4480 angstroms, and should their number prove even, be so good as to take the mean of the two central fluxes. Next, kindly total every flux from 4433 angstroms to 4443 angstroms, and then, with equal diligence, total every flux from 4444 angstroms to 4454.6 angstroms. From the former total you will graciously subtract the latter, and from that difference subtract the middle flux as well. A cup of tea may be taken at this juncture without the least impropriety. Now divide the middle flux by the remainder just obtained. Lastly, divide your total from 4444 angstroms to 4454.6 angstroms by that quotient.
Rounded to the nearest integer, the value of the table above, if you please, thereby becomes -691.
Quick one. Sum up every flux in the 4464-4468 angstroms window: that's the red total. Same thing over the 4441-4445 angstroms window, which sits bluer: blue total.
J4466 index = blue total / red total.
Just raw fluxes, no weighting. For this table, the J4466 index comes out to 0.97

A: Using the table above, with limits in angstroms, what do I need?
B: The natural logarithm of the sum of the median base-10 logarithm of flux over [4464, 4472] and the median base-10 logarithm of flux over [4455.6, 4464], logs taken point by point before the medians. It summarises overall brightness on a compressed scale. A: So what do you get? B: 1.005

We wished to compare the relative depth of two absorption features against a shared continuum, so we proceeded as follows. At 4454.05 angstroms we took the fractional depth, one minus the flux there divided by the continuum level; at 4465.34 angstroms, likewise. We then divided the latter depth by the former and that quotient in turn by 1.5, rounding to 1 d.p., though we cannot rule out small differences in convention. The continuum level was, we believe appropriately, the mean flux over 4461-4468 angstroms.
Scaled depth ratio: 0.4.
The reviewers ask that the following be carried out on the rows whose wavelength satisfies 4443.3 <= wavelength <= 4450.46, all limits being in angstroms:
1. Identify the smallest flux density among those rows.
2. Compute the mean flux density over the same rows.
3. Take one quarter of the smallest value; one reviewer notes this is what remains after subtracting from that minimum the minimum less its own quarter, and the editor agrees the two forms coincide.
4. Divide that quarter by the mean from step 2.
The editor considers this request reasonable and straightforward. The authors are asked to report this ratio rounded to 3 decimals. 0.222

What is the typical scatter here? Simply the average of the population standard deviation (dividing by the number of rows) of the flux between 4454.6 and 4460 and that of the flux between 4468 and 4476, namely 1.3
